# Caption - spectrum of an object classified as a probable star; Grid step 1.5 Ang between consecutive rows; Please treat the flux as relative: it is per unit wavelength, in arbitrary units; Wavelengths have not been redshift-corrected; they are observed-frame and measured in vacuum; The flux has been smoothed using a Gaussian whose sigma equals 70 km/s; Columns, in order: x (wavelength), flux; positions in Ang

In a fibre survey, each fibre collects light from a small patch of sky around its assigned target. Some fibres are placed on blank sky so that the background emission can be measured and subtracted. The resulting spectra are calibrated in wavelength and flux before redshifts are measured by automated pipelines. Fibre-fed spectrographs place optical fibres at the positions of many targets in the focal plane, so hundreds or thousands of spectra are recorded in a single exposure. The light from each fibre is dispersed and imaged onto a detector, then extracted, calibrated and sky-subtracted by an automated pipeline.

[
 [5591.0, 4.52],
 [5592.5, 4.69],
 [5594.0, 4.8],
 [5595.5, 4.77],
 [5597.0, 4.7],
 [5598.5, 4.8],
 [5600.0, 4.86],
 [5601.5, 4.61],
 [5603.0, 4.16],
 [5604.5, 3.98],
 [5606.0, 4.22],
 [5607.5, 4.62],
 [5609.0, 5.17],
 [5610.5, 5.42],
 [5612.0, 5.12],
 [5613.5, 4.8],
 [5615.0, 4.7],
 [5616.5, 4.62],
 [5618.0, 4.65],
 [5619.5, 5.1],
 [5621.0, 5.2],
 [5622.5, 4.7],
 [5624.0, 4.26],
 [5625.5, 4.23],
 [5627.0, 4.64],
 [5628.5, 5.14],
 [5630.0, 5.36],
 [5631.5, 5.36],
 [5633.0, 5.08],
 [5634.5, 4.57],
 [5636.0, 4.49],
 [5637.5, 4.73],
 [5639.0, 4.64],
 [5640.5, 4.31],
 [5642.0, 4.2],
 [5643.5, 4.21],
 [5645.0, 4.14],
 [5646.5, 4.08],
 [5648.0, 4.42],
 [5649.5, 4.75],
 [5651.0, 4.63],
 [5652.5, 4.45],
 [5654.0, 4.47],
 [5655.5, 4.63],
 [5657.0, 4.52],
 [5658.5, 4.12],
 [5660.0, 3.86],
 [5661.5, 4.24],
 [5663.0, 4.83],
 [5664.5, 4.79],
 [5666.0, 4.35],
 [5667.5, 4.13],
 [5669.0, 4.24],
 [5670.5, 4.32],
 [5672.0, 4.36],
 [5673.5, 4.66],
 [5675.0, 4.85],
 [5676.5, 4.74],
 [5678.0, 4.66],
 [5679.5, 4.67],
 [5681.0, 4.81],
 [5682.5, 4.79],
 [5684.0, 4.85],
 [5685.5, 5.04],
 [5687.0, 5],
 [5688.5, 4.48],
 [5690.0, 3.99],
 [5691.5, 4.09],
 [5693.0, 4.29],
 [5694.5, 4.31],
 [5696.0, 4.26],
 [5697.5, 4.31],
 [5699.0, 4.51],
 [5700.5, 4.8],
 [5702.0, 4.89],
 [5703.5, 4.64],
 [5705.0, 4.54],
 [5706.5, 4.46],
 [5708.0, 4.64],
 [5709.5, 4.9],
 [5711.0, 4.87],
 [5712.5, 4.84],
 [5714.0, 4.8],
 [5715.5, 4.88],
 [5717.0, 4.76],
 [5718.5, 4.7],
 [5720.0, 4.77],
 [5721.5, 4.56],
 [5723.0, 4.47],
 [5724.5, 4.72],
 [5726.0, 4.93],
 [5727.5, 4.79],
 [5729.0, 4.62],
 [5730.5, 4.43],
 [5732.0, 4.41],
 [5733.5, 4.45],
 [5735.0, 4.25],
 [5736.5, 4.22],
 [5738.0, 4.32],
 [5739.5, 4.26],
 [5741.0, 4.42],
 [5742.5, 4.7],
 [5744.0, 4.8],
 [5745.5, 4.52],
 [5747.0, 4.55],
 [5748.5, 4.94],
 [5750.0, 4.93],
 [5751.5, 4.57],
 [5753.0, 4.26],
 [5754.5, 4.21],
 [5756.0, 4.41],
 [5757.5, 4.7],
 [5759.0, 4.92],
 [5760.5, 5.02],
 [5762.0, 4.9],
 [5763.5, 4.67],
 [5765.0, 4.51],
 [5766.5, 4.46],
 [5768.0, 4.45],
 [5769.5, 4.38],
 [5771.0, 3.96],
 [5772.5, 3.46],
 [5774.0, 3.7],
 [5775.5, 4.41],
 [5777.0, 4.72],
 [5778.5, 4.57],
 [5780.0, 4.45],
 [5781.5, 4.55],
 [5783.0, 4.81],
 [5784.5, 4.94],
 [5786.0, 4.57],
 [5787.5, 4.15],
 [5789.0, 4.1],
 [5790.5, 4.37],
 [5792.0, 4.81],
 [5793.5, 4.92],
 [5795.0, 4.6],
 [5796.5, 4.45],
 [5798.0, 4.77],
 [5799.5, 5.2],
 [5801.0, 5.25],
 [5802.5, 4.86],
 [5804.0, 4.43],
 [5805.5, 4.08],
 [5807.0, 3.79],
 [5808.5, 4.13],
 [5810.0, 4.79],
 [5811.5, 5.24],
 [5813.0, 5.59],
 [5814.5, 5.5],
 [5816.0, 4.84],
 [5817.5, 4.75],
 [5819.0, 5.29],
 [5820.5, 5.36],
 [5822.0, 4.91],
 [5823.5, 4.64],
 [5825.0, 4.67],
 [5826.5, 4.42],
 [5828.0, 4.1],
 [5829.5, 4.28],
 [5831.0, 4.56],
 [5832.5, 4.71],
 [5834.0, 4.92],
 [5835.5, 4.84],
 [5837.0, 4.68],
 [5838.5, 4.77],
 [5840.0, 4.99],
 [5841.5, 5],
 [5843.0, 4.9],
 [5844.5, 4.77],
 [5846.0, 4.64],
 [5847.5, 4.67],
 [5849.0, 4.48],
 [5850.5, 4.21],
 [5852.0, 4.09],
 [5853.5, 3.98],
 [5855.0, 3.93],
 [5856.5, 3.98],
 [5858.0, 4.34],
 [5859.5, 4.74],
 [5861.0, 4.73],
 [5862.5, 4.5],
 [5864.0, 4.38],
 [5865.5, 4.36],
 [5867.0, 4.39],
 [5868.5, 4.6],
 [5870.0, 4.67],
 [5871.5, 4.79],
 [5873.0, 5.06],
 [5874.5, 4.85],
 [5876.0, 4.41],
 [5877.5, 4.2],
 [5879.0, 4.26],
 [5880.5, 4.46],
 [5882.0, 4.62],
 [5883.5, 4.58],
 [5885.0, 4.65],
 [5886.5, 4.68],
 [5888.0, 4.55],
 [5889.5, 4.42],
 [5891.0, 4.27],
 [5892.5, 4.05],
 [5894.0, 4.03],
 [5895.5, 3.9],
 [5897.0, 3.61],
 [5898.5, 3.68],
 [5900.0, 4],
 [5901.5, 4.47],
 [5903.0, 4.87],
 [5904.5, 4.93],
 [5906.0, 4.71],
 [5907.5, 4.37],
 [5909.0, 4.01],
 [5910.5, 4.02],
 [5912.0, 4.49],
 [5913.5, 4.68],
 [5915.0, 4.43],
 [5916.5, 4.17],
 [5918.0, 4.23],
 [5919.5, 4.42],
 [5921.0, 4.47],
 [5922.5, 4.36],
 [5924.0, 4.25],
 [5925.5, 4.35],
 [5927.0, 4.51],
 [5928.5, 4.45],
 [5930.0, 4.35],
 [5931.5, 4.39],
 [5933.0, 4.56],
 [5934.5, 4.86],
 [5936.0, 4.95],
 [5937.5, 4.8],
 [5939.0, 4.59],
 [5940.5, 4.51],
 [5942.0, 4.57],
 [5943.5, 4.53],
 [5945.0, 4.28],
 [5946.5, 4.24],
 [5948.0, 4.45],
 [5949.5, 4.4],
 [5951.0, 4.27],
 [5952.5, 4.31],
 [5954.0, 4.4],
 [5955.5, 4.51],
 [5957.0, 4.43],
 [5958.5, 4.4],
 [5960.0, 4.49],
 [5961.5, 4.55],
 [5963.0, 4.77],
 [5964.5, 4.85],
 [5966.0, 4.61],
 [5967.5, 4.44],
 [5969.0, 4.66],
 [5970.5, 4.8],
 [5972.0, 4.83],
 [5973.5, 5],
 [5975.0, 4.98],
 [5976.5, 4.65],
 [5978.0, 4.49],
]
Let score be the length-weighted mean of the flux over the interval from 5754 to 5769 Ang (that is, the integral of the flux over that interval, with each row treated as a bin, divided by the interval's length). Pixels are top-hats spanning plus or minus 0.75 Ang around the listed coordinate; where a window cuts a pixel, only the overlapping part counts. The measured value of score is 4.63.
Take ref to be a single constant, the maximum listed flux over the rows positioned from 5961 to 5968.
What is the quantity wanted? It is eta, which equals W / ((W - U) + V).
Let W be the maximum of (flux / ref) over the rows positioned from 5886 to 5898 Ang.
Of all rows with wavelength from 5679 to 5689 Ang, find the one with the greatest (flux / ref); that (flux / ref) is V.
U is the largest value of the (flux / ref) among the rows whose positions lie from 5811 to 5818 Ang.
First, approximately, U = 1.15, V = 1.04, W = 0.96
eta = 1.133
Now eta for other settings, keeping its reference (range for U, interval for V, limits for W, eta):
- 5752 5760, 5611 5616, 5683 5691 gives 0.962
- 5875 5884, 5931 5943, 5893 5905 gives 0.937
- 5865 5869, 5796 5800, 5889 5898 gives 0.880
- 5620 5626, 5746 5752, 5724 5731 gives 1.056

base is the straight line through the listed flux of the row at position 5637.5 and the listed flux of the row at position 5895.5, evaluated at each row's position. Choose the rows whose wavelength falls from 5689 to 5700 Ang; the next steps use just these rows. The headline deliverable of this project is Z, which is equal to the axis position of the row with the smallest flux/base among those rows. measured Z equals 5690.0 Ang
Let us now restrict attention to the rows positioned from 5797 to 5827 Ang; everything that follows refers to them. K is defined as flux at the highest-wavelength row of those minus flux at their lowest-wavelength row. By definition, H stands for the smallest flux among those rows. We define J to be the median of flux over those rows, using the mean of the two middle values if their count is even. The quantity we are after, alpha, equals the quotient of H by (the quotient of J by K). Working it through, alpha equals -0.28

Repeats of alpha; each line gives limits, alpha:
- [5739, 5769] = 0.18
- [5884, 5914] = 0.02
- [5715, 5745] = -0.07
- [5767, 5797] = 0.00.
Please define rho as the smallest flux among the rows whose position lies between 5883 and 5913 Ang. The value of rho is 3.61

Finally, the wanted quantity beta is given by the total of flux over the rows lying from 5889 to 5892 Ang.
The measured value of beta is 8.7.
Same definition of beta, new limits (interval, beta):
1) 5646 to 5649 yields 8.5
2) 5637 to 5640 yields 9.4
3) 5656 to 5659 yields 8.6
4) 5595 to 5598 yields 9.5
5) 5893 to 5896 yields 7.9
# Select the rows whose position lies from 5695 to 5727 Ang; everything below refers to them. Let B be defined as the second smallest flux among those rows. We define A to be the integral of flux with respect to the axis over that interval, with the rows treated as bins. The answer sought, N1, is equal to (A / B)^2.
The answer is 1206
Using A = 150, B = 4.31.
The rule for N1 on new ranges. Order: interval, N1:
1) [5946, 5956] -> 105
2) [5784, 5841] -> 4344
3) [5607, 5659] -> 3482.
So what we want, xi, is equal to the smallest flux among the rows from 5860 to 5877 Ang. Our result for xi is 4.36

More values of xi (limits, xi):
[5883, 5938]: 3.61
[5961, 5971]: 4.44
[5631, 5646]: 4.14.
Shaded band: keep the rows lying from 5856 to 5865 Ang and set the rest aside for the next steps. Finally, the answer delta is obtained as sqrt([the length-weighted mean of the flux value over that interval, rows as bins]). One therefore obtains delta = 2.11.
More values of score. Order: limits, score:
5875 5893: 4.44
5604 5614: 4.78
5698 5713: 4.70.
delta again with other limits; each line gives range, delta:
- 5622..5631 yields 2.18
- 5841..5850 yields 2.17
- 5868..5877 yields 2.17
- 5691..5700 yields 2.08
